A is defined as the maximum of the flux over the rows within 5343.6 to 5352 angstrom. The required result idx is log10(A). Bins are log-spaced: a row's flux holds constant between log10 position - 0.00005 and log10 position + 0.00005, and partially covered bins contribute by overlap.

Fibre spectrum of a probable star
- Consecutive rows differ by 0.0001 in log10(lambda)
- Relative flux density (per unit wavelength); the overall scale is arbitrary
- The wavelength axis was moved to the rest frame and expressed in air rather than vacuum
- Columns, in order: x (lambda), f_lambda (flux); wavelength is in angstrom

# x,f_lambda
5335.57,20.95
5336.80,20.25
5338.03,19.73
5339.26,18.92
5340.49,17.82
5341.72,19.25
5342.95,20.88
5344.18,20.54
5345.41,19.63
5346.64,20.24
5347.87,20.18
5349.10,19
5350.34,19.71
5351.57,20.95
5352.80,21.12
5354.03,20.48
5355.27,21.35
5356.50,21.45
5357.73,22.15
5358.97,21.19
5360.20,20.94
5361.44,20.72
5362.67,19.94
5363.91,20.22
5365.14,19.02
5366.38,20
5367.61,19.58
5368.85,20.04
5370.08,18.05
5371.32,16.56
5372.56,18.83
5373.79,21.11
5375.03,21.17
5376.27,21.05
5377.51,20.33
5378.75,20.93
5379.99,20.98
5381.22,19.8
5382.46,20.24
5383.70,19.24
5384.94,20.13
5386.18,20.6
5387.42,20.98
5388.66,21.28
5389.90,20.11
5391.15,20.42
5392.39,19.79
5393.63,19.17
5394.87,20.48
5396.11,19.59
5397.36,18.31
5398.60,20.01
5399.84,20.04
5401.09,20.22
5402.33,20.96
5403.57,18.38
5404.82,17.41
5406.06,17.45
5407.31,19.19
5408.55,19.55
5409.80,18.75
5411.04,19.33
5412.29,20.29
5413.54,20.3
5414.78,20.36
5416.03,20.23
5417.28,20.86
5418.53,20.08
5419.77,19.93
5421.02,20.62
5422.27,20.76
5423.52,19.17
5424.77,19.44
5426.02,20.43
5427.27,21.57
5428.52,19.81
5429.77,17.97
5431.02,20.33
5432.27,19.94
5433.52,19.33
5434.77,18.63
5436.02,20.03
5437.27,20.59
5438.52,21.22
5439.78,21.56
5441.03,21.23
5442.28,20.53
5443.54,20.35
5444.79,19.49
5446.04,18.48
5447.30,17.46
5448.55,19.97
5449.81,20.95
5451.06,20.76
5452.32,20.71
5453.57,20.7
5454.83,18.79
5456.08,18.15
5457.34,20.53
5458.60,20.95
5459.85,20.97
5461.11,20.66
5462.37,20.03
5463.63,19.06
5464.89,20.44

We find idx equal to 1.32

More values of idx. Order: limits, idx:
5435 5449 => 1.33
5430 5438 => 1.31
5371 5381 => 1.33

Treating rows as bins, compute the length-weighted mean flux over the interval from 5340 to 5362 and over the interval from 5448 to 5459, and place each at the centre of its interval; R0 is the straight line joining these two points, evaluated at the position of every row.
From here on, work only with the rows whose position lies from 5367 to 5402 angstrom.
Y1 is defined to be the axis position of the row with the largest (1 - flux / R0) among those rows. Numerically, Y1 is 5371.32 angstrom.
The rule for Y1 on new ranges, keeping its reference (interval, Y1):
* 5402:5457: 5404.82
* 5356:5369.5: 5365.14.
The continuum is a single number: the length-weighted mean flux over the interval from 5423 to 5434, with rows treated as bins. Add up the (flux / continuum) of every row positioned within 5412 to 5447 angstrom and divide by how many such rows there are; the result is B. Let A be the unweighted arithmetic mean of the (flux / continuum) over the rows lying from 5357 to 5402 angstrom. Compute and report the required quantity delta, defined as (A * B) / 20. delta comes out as 0.0516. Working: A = 1.02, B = 1.02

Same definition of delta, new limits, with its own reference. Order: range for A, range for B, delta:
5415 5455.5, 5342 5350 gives 0.0514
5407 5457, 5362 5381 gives 0.0506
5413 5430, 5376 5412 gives 0.0509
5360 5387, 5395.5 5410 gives 0.0489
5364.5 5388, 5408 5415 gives 0.0503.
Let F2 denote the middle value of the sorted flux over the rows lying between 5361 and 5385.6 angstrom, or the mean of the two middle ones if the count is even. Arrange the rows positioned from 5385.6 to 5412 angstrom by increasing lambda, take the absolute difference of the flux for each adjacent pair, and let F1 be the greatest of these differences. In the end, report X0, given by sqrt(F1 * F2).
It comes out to 7.2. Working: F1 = 2.6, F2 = 20.1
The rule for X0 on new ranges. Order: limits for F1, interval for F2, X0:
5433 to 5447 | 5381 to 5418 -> 5.3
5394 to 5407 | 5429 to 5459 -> 7.2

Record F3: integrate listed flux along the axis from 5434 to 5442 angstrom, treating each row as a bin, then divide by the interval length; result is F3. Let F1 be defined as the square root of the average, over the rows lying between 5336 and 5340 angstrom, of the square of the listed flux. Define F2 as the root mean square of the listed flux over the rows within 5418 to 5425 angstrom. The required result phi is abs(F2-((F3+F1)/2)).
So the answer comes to 0.1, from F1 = 19.6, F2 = 20.0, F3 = 20.5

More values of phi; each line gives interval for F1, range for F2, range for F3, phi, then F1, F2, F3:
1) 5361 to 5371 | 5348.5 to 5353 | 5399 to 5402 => 0.3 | 19.7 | 20.2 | 20.2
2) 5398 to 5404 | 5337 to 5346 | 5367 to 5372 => 0.3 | 19.9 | 19.6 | 18.5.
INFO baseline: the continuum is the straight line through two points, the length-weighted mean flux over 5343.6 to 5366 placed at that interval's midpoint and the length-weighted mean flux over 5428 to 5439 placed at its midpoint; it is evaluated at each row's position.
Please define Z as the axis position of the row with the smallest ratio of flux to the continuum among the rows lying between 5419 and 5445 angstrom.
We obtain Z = 5429.77 angstrom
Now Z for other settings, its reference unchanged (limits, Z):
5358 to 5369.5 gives 5365.14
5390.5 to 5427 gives 5404.82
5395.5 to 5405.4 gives 5404.82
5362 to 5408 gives 5371.32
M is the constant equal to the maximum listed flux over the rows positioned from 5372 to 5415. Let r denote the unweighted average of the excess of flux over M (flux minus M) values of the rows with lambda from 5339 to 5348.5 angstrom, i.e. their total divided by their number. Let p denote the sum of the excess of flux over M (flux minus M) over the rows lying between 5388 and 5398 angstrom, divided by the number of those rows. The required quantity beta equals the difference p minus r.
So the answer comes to 0.21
